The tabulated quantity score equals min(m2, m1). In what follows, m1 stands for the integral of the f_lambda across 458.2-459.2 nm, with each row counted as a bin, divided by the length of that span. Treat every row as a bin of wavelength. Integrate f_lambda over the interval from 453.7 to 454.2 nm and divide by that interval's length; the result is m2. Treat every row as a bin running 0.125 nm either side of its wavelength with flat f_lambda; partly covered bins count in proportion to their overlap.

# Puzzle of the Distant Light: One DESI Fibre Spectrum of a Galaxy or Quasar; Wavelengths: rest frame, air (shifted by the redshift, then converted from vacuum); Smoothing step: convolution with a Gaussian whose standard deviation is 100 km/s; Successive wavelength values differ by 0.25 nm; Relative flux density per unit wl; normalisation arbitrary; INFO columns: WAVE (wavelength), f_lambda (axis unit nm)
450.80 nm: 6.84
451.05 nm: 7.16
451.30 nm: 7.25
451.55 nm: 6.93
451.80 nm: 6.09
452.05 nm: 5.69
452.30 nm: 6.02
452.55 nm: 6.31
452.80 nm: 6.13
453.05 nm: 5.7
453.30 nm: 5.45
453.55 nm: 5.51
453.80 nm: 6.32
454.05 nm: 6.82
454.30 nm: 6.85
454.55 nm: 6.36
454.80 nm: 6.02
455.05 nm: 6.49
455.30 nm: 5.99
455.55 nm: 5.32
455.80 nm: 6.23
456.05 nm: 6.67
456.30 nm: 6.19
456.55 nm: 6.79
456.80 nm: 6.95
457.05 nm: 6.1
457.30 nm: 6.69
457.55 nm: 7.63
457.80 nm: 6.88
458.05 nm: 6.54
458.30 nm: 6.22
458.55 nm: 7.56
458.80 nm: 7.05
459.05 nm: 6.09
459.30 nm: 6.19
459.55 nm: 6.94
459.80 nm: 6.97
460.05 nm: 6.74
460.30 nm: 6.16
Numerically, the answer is 6.6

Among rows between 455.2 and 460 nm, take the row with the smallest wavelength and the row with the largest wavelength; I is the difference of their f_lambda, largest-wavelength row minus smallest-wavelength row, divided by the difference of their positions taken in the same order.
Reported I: 0.22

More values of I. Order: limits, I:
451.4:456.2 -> -0.06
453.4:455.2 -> 0.65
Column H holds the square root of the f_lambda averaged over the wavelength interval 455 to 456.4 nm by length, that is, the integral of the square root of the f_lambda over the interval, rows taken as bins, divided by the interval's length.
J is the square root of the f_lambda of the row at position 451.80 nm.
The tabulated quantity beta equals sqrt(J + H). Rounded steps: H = 2.47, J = 2.468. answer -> 2.22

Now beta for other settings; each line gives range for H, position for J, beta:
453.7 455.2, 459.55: 2.28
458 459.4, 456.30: 2.25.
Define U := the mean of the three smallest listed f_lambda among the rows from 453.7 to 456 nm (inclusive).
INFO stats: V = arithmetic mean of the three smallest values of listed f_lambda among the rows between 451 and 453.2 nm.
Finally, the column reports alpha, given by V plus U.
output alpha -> 11.6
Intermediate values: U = 5.78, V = 5.8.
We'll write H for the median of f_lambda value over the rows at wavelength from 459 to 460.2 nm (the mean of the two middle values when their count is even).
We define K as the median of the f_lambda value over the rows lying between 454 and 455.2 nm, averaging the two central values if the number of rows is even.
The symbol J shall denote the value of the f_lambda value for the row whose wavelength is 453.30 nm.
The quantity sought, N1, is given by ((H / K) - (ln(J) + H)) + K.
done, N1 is -0.9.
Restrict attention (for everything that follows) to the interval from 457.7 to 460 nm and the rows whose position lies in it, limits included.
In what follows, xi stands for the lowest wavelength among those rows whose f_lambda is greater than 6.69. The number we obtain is 457.80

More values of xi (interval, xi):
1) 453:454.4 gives 454.05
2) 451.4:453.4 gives 451.55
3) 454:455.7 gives 454.05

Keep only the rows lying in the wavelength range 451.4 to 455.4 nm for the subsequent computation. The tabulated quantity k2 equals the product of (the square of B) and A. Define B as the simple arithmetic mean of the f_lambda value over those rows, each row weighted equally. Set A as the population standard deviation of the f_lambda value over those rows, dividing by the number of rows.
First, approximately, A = 0.443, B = 6.17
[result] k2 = 16.8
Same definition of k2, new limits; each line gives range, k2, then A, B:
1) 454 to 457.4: 17.7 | 0.434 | 6.39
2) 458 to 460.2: 20.5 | 0.457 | 6.70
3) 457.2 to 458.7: 24.7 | 0.517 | 6.92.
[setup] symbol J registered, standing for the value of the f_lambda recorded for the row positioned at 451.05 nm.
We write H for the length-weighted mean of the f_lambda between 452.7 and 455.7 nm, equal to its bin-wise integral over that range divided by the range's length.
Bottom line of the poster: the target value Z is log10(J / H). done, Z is 0.07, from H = 6.08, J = 7.16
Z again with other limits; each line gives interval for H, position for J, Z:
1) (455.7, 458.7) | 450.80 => 0.01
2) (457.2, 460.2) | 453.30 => -0.10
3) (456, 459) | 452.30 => -0.05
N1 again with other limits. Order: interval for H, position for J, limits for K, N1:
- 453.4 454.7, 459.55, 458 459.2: -0.8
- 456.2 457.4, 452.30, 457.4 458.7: -0.6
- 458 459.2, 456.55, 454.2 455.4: -1.1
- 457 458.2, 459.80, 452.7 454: -1.8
